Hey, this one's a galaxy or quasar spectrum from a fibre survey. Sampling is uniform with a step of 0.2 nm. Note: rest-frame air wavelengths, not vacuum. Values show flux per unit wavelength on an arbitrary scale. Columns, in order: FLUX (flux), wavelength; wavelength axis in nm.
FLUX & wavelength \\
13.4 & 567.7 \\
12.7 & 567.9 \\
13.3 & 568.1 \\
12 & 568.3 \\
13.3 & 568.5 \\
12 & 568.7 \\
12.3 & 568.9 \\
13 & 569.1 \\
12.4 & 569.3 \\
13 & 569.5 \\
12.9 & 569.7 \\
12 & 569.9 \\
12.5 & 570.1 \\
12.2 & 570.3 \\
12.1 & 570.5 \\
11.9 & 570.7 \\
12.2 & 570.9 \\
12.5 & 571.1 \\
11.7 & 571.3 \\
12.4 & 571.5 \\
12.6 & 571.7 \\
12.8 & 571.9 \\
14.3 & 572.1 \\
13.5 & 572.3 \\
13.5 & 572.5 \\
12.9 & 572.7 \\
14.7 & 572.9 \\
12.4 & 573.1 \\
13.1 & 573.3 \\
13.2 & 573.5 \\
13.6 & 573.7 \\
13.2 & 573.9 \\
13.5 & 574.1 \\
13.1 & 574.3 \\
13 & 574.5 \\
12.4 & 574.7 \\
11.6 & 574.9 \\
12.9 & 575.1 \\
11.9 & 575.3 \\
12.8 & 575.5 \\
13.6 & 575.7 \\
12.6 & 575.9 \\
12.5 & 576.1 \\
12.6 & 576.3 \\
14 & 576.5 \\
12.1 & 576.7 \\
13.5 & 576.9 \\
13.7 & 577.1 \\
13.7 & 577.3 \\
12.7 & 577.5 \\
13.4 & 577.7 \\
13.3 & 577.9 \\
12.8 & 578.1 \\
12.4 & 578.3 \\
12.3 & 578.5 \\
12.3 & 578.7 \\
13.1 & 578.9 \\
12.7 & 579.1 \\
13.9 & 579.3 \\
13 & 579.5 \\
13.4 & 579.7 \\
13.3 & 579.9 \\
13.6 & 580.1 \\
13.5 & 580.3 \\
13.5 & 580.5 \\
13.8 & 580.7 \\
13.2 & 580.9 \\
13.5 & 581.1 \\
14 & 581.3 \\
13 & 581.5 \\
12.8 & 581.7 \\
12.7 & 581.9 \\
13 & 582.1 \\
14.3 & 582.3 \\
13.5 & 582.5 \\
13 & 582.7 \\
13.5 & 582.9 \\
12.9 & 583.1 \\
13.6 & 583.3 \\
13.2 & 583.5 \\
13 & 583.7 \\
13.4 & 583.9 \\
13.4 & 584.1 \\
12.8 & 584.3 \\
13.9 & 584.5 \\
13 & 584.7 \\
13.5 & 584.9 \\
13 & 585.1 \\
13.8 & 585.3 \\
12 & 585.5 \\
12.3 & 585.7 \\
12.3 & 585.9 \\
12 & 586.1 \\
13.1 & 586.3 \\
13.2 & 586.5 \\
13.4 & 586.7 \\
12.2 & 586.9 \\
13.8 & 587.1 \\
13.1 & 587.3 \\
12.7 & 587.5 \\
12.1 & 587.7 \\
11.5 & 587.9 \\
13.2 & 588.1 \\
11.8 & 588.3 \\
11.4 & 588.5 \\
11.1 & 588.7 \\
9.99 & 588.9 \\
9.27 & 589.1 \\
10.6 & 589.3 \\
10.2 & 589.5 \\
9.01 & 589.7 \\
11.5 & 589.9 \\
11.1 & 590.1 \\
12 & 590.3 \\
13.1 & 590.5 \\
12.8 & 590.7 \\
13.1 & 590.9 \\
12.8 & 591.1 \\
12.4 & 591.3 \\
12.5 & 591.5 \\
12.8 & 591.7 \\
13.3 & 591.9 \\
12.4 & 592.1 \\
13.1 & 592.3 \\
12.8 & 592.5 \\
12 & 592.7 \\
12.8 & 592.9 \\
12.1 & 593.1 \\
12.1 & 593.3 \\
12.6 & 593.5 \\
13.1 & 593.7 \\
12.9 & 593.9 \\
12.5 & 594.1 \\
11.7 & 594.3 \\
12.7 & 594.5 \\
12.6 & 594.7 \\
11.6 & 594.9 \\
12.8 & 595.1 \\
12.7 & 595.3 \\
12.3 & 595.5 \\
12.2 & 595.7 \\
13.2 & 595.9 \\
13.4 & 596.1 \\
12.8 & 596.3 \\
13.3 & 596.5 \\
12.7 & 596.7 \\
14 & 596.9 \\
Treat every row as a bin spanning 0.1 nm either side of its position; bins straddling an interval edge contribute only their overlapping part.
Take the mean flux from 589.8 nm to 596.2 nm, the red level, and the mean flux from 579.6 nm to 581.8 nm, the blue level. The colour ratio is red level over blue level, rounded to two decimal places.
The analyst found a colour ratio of 0.93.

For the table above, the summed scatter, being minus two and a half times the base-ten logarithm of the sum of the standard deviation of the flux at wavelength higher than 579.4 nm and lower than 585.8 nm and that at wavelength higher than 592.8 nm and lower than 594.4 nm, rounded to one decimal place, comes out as 0.1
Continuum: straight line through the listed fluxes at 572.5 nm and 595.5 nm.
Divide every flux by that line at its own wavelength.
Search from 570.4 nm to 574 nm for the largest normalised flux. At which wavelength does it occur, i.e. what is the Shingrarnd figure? 572.9 nm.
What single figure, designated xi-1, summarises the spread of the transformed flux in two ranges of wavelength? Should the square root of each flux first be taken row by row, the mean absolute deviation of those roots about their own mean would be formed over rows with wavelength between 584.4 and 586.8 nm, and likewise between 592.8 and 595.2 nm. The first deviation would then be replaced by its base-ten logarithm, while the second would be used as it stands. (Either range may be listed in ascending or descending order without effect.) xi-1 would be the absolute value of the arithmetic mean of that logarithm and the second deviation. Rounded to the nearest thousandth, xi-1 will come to 0.534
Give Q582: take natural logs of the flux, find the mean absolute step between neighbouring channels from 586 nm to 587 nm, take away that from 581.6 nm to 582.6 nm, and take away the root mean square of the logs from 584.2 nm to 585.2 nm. -2.58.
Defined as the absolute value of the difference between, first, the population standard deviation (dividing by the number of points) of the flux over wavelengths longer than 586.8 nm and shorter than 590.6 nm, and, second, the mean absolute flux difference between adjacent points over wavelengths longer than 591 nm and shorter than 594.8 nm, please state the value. 0.80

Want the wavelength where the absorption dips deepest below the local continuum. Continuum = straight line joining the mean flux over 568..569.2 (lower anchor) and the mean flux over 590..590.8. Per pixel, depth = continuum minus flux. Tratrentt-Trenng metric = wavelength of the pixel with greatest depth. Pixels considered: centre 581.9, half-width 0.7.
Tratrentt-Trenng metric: 581.9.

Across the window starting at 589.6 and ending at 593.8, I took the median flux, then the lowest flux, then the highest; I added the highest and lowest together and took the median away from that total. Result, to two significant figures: 9.7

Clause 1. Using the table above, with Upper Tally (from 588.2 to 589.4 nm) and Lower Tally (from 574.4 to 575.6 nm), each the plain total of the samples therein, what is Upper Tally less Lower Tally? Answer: -10.4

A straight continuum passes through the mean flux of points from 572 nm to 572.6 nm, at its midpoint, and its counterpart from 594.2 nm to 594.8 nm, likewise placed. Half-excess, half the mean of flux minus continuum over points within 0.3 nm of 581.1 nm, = 0.18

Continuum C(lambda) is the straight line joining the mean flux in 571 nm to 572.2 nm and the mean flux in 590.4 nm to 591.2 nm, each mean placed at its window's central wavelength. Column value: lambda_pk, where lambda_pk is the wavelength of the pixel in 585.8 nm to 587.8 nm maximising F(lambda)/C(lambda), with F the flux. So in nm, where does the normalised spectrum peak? 587.1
